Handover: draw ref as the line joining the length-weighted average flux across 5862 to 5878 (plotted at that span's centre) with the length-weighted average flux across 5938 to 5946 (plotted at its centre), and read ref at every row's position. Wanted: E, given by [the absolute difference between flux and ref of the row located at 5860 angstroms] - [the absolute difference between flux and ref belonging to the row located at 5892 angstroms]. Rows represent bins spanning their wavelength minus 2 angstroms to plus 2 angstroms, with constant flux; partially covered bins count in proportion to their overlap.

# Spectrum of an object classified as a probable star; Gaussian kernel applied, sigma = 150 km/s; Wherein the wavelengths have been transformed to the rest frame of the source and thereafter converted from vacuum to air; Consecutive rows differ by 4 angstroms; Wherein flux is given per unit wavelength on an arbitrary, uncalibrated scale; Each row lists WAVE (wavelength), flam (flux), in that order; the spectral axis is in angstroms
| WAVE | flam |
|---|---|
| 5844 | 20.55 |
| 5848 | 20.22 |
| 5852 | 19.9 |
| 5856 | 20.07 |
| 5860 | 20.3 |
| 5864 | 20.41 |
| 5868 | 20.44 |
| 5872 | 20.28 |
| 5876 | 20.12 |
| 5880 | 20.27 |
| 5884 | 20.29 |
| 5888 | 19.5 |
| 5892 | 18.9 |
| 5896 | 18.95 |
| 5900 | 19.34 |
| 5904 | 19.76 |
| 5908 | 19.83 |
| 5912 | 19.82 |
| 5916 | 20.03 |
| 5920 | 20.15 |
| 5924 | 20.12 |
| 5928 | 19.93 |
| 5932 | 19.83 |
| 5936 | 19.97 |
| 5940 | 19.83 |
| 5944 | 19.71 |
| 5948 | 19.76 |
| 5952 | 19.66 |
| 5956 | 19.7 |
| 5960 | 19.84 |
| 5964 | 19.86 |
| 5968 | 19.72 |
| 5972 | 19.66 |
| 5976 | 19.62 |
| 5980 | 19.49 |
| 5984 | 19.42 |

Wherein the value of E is -1.16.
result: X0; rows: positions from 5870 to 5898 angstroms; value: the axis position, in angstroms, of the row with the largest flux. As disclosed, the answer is 5884 angstroms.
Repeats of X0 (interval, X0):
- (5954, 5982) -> 5964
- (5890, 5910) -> 5908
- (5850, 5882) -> 5868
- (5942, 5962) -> 5960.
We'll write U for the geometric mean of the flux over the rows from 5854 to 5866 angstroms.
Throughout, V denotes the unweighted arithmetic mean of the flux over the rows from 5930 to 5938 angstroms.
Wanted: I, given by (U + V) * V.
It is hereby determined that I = 799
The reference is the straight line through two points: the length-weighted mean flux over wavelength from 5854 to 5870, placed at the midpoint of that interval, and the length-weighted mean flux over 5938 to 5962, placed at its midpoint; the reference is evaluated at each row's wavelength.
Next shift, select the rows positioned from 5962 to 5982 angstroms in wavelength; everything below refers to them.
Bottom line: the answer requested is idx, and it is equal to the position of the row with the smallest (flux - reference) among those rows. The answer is 5980 angstroms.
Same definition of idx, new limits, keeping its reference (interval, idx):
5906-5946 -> 5908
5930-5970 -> 5944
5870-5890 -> 5888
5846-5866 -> 5852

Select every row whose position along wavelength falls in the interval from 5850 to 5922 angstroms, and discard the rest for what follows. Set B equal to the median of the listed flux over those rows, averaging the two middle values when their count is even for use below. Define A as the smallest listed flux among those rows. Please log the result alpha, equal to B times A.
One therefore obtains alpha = 379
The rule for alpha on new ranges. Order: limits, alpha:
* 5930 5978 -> 387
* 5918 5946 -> 393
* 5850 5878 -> 404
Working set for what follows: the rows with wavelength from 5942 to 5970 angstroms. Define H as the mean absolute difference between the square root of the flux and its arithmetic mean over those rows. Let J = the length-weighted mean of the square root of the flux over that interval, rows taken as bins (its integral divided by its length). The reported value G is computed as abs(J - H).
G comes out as 4.44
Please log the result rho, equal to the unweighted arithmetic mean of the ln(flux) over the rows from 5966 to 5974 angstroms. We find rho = 2.98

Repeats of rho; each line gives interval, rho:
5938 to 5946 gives 2.98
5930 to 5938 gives 2.99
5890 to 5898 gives 2.94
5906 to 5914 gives 2.99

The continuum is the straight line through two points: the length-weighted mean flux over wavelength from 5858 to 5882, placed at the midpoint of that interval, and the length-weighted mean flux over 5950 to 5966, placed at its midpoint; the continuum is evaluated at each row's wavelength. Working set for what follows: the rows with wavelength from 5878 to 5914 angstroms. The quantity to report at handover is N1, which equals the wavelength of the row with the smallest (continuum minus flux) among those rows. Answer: 5884 angstroms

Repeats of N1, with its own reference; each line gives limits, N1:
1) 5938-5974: 5964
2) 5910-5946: 5920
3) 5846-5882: 5868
